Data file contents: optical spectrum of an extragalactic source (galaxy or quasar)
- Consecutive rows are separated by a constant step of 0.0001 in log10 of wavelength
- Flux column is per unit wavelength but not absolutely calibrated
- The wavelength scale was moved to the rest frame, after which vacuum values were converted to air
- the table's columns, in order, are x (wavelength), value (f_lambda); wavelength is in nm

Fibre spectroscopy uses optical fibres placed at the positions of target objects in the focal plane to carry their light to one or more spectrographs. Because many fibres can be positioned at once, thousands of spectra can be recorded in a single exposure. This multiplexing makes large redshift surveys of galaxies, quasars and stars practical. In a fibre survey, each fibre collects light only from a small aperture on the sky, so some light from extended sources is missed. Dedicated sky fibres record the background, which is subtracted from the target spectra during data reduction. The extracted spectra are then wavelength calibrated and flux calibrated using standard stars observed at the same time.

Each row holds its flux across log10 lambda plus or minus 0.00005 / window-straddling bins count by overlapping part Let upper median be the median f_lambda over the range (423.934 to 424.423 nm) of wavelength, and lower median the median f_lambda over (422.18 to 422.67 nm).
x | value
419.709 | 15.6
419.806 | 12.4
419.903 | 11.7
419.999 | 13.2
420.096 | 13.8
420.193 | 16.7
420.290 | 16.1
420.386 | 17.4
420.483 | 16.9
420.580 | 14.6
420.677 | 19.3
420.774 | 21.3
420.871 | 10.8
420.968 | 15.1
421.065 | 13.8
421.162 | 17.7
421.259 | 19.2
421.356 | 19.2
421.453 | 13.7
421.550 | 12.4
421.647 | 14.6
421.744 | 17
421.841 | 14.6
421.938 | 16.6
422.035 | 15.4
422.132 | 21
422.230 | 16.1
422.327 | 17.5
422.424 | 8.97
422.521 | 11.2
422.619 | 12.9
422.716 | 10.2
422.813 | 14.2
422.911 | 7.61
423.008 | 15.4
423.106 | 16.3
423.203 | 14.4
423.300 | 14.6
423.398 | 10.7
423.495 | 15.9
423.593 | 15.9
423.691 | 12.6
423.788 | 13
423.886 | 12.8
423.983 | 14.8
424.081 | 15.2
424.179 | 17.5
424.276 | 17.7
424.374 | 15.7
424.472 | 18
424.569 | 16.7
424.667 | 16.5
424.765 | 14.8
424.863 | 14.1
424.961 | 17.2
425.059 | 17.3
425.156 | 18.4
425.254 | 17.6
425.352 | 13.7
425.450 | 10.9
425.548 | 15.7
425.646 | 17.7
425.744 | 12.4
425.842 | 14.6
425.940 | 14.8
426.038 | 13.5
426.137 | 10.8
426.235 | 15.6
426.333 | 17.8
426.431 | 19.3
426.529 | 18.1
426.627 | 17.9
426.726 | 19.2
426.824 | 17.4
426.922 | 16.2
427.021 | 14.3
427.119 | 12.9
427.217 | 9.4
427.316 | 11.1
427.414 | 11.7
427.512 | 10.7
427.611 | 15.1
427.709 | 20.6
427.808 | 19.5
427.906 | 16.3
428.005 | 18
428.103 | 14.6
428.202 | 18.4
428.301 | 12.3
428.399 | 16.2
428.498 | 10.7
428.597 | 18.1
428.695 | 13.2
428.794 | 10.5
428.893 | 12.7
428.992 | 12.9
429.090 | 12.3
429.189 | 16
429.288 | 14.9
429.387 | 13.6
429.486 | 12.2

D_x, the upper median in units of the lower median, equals 1.22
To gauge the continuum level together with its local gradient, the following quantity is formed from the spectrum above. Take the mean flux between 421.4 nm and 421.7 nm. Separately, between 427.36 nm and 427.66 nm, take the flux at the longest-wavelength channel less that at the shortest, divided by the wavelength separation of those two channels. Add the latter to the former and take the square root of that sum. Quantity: 5.6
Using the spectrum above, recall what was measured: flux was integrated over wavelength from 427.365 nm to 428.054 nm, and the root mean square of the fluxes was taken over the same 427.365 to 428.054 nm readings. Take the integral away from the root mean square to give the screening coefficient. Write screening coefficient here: 5.34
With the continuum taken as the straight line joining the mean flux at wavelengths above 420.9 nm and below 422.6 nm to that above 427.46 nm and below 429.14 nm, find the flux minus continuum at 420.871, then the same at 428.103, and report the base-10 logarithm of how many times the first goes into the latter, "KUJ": -1.3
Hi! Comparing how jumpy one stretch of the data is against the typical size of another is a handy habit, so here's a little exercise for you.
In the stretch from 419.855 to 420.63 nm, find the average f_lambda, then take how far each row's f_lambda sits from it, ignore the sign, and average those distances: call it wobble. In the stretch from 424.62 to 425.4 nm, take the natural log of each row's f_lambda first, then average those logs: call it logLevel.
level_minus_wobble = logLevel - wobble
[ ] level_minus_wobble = 1.1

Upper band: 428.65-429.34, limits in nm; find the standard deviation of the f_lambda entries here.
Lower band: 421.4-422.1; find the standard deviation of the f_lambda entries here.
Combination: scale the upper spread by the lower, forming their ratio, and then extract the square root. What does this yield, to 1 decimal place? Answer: 1.1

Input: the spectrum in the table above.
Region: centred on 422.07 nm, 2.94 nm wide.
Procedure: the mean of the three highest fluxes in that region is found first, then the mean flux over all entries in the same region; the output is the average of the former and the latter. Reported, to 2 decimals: 17.73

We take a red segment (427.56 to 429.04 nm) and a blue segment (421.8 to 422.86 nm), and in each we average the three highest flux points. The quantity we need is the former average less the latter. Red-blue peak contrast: 1.1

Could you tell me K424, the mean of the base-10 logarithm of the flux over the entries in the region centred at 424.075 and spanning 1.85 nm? 1.177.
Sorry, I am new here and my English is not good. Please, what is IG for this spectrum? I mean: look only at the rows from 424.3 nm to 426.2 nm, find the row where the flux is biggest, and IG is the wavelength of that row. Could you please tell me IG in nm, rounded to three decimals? 425.156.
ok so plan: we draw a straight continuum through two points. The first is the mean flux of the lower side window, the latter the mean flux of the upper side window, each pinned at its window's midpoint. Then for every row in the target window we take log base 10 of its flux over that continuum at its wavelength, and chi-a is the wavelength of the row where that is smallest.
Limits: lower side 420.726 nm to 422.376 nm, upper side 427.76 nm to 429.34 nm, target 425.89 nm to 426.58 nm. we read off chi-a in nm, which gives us 426.137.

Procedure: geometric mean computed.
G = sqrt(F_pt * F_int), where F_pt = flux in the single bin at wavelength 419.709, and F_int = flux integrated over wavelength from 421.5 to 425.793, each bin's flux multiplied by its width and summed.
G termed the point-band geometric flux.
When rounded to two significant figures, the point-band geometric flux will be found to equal 32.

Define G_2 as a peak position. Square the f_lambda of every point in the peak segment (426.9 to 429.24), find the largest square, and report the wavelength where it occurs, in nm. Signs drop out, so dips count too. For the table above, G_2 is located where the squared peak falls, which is 427.709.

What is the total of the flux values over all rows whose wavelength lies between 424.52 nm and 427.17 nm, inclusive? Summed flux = 425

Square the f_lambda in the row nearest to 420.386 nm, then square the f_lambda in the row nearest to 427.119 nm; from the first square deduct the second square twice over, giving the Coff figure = -30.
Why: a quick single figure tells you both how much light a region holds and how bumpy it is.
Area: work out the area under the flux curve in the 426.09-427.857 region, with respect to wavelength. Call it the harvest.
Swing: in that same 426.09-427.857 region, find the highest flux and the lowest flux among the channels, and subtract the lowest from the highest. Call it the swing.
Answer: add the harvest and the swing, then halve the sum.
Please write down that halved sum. 19.2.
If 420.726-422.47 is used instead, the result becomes 20.0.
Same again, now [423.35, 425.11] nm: 17.2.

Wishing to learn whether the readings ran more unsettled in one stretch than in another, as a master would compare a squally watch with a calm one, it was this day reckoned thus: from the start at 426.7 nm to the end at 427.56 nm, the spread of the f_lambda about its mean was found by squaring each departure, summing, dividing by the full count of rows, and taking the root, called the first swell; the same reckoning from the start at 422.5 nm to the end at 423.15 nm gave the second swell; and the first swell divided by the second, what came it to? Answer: 1.11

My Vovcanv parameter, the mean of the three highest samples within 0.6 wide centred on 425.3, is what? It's 17.8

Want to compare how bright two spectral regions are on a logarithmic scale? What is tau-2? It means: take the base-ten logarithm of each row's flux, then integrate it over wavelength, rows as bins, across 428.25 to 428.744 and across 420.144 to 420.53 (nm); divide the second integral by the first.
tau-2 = 0.84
